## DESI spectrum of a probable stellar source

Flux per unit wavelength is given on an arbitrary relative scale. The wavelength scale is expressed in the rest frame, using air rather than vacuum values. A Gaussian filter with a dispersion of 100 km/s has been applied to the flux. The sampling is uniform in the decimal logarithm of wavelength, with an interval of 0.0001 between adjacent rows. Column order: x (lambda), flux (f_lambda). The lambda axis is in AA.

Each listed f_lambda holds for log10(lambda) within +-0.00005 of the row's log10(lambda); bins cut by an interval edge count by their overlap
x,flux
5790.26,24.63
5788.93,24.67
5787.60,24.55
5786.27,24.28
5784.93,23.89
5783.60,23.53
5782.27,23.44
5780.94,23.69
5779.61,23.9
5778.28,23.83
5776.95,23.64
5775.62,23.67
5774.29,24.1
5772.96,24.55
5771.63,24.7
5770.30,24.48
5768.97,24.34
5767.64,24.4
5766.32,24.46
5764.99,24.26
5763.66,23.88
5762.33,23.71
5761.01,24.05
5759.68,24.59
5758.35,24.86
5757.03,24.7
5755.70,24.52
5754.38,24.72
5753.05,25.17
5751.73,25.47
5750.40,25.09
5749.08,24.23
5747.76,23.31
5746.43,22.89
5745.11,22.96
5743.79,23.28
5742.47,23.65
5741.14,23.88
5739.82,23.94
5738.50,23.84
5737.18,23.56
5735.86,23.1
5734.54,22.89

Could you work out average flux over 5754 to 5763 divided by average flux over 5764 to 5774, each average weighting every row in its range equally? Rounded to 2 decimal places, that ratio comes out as 1.00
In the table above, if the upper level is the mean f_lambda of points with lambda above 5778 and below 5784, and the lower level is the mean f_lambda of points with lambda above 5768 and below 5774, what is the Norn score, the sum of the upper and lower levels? 48.2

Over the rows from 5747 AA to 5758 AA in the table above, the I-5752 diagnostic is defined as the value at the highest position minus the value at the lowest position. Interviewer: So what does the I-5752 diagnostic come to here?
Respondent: 1.4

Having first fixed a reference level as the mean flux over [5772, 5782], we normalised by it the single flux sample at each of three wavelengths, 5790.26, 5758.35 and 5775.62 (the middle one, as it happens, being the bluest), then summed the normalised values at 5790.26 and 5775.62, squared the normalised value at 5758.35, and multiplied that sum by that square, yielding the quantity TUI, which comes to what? 2.18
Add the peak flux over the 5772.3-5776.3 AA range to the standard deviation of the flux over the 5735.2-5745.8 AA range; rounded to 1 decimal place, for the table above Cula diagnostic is 24.9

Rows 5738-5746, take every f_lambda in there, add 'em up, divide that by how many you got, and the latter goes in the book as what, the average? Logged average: 23.6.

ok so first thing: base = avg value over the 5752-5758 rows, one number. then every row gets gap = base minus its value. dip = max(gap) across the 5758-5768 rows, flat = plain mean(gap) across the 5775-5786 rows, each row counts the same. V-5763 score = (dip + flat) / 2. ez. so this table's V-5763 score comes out 1.1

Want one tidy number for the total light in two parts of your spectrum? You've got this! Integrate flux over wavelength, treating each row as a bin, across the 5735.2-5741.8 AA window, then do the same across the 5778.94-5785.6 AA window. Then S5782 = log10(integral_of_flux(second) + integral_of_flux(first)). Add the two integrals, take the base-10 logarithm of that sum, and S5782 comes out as 2.497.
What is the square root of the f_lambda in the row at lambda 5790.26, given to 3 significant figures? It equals 4.96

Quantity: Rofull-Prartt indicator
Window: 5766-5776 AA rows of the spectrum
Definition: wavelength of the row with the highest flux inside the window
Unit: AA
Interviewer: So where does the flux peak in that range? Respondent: 5771.63 AA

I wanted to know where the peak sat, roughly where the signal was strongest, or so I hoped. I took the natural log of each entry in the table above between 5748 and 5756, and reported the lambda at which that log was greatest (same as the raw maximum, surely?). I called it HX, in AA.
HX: 5751.73 AA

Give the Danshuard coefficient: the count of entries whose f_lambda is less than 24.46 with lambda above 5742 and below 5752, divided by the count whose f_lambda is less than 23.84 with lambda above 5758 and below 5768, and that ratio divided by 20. 0.300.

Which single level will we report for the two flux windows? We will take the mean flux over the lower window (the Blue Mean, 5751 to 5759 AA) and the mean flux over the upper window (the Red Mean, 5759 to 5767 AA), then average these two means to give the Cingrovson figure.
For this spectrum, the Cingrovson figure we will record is 24.5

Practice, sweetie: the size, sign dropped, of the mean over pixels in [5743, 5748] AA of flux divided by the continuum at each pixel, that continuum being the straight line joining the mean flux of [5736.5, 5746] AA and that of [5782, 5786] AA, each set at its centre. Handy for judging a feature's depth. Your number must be 0.98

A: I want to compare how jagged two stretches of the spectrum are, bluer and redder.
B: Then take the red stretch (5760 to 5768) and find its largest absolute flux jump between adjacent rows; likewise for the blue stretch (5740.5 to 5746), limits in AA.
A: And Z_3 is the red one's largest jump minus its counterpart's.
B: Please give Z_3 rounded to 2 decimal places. 0.01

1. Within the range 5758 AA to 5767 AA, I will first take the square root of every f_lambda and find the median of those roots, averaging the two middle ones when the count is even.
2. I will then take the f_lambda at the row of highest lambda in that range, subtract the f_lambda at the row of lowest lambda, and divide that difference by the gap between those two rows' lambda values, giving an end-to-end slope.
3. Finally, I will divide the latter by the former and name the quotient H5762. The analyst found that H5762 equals -0.010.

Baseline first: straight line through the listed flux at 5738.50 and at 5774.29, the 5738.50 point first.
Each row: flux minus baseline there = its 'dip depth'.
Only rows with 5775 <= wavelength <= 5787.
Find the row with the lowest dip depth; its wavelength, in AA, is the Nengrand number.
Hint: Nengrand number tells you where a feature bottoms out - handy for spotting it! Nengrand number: 5782.27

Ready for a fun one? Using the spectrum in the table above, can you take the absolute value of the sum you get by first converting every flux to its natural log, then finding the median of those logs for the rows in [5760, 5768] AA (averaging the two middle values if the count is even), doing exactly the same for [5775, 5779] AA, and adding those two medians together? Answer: 6.35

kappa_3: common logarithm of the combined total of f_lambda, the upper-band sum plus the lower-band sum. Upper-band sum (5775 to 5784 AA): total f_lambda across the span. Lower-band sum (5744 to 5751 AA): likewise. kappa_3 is 2.45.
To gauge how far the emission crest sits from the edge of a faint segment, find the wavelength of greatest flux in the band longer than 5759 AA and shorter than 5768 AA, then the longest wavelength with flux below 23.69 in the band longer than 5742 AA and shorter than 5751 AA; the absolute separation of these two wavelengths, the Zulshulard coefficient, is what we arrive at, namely 11.9 AA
